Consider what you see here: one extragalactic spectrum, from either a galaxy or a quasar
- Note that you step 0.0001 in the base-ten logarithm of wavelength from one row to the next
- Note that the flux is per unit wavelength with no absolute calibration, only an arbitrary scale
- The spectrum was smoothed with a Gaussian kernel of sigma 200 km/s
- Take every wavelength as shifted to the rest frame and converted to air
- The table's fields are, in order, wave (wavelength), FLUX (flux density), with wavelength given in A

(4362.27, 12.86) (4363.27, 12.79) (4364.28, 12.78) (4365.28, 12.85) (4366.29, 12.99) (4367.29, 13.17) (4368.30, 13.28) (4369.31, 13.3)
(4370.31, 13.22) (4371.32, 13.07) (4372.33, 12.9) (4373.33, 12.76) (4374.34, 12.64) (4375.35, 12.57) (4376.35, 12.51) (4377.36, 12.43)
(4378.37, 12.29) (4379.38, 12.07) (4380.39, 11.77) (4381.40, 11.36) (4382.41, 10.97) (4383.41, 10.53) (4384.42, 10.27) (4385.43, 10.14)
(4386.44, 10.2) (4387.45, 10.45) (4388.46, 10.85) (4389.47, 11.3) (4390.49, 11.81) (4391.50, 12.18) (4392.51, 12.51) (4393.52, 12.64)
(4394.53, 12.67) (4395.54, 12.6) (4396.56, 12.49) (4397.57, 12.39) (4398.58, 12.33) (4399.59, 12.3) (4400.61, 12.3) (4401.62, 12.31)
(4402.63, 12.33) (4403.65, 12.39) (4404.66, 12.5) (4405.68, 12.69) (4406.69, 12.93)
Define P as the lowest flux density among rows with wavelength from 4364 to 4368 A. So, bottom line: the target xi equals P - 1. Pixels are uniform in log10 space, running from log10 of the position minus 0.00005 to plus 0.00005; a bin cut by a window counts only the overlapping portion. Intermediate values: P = 12.78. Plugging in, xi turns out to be 11.8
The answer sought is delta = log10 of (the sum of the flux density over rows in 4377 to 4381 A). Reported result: 1.69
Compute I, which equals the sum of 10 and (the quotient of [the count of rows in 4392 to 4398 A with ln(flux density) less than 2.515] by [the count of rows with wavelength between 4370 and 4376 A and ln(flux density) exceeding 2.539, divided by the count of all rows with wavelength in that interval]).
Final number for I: 10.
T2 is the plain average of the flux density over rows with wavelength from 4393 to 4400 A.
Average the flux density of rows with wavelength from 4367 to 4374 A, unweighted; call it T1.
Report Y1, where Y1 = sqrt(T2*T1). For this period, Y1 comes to 12.8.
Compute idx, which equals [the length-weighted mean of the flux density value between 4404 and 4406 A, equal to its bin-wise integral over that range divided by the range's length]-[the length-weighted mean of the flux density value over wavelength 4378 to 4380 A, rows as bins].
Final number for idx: 0.4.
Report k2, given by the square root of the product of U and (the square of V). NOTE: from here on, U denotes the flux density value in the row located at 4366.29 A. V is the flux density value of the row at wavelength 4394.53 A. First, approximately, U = 12.99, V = 12.67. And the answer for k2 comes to 45.7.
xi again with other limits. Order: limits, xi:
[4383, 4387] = 9.1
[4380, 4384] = 9.5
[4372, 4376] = 11.6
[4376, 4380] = 11.1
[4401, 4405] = 11.3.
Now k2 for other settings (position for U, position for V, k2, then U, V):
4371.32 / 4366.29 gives 47.0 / 13.07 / 12.99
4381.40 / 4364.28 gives 43.1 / 11.36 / 12.78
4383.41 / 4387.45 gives 33.9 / 10.53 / 10.45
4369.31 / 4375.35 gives 45.8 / 13.3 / 12.57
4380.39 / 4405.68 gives 43.5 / 11.77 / 12.69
